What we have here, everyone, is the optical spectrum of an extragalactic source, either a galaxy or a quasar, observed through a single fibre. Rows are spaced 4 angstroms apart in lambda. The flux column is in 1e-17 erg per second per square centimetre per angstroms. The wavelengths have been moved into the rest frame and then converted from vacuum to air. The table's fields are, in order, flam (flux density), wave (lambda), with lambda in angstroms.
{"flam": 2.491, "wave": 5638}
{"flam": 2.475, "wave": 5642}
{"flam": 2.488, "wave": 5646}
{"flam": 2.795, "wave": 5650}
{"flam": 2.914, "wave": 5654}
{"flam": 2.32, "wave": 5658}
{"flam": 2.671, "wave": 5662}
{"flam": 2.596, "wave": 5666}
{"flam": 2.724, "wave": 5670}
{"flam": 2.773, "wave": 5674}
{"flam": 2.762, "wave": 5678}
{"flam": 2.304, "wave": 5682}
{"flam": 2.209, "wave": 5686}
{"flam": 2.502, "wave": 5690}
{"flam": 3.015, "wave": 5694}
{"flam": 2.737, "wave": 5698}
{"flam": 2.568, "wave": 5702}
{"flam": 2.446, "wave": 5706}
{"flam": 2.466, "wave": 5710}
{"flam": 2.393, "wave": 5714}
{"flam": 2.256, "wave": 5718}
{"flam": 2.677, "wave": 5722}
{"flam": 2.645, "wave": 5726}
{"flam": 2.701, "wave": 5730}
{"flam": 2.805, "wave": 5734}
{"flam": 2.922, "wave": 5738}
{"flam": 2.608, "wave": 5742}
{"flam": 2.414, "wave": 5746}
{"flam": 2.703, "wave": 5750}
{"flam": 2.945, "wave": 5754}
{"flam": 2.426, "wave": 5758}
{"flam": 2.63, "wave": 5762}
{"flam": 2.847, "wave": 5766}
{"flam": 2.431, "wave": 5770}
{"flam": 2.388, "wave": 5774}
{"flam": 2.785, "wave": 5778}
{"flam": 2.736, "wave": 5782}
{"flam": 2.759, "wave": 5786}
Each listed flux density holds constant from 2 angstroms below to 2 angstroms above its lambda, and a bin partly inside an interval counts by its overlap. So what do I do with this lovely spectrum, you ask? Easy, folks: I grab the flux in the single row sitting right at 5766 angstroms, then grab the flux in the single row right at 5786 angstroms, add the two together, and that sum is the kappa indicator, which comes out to 5.61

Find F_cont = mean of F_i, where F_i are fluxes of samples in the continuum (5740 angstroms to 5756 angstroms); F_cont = 2.67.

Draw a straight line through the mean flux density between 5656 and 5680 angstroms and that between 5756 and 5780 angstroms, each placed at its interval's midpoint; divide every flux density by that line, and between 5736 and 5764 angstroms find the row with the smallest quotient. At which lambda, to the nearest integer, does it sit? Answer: 5746 angstroms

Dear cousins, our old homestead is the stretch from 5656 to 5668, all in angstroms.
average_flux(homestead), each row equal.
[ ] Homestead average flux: 2.53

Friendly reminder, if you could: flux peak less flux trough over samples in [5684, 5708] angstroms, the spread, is 0.81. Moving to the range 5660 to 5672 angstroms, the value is 0.13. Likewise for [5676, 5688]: 0.55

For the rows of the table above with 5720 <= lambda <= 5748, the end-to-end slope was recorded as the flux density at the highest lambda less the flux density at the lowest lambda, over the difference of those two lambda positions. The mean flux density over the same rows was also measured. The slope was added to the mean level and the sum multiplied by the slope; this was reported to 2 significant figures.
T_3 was -0.029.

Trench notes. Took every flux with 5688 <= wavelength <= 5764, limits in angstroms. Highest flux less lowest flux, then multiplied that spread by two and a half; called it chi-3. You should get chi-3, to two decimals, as 1.90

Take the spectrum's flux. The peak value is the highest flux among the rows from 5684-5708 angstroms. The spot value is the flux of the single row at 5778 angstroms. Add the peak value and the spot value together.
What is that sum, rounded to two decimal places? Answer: 5.80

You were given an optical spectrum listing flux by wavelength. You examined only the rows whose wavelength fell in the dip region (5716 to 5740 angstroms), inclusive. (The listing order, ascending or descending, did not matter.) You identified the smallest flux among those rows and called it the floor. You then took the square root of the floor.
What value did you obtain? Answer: 1.50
